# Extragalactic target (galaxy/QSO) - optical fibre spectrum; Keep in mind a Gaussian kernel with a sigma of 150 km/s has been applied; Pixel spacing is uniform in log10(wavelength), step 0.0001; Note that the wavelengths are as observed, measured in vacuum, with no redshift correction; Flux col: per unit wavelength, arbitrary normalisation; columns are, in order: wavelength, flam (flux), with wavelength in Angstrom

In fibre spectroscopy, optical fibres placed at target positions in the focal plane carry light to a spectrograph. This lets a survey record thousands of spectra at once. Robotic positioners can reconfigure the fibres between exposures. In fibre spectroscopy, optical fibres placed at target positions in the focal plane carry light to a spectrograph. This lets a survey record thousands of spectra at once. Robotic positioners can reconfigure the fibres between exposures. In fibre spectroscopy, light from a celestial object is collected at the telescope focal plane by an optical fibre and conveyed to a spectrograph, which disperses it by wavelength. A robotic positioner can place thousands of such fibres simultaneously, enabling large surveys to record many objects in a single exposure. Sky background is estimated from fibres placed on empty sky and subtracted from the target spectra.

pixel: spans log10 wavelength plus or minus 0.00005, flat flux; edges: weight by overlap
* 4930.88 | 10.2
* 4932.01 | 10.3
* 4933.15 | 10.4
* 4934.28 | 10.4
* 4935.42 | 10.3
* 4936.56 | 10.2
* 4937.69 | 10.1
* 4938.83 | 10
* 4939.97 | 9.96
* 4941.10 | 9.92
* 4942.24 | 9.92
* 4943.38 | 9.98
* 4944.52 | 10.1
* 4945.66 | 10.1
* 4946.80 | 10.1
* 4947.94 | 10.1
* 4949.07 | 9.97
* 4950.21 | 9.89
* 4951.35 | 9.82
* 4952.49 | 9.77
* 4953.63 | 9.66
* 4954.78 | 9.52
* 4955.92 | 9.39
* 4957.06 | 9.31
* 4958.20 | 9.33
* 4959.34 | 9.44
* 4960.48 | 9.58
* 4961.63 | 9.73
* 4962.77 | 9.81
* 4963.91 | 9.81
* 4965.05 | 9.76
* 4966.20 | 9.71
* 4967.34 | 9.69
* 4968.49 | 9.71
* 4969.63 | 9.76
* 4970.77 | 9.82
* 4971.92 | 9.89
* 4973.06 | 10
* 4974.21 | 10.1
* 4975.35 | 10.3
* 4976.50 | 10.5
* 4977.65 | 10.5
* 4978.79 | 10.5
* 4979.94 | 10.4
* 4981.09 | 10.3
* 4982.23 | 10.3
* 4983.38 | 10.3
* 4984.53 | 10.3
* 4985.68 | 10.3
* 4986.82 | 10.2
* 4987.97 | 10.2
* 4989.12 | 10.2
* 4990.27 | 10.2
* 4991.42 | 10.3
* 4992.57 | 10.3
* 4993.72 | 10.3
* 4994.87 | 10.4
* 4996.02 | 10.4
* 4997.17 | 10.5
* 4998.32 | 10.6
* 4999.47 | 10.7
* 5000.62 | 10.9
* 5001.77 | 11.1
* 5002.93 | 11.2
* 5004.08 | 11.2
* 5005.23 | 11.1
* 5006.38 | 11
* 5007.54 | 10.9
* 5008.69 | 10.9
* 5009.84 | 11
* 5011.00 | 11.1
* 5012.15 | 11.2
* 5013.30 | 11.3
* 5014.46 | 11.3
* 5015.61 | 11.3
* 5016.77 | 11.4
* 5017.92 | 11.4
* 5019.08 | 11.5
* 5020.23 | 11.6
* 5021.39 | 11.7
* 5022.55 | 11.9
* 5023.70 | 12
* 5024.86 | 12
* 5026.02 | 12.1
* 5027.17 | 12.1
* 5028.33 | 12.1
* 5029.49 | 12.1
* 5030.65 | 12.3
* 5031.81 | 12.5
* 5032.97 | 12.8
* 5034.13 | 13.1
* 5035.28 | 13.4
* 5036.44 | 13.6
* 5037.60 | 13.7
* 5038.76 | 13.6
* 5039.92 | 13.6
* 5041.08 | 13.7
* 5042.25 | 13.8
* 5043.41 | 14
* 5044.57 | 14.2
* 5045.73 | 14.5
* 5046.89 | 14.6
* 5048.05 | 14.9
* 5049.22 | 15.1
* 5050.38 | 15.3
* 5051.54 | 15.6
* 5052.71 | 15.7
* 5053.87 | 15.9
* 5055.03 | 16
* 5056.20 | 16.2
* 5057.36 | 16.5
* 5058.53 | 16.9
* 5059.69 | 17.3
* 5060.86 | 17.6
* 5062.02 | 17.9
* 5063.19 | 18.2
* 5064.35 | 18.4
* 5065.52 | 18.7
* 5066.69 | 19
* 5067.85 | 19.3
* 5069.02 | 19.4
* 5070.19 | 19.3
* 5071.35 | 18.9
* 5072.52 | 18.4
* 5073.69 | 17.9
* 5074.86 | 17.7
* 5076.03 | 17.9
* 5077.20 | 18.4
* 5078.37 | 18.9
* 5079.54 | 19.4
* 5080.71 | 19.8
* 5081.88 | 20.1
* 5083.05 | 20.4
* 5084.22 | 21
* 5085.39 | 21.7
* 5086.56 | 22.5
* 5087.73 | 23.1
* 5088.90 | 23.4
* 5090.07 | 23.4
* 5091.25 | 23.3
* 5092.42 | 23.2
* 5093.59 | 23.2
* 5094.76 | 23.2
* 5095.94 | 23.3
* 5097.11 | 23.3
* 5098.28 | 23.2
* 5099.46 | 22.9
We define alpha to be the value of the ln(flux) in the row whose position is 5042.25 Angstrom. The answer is 2.62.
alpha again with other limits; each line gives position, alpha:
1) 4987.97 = 2.32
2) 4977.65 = 2.35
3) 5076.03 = 2.88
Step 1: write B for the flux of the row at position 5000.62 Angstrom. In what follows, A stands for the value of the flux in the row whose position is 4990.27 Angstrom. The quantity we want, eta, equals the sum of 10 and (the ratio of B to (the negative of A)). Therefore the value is 8.93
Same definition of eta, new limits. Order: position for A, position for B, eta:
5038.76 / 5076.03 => 8.68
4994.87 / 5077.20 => 8.23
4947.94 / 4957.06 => 9.08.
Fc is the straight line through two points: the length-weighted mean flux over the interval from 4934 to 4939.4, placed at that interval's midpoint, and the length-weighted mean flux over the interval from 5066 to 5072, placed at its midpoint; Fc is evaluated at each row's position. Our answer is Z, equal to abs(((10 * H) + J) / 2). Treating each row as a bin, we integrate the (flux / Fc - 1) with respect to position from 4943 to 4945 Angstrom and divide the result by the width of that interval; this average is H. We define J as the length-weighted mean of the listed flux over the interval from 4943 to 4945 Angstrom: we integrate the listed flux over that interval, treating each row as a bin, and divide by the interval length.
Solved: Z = 4.7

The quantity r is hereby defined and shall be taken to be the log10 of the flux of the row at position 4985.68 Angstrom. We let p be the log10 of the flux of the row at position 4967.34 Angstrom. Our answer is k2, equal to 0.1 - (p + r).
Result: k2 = -1.90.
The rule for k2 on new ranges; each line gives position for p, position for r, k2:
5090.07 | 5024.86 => -2.35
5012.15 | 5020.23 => -2.01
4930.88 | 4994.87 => -1.93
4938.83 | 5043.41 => -2.05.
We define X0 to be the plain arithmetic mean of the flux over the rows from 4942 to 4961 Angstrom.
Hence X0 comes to 9.8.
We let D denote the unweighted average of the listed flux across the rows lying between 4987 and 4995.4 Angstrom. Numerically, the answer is 10.3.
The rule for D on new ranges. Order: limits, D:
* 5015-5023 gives 11.5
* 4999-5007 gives 11.0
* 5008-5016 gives 11.2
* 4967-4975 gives 9.9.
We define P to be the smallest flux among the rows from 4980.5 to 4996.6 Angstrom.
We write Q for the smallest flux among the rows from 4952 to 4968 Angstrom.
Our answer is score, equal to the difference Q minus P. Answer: -0.9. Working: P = 10.2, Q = 9.31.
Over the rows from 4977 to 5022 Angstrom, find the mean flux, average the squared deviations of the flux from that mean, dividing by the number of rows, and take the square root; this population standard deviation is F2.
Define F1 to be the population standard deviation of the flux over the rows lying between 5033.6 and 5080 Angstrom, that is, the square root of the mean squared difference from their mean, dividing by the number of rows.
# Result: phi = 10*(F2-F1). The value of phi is -16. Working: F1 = 2.1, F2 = 0.47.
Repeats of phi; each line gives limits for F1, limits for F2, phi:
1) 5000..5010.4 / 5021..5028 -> 0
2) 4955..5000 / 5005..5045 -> 7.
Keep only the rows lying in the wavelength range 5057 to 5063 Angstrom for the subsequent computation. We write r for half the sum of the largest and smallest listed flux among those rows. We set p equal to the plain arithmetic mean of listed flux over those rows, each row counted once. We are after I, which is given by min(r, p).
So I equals 17.2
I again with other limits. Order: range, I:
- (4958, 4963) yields 9.6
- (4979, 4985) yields 10.3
